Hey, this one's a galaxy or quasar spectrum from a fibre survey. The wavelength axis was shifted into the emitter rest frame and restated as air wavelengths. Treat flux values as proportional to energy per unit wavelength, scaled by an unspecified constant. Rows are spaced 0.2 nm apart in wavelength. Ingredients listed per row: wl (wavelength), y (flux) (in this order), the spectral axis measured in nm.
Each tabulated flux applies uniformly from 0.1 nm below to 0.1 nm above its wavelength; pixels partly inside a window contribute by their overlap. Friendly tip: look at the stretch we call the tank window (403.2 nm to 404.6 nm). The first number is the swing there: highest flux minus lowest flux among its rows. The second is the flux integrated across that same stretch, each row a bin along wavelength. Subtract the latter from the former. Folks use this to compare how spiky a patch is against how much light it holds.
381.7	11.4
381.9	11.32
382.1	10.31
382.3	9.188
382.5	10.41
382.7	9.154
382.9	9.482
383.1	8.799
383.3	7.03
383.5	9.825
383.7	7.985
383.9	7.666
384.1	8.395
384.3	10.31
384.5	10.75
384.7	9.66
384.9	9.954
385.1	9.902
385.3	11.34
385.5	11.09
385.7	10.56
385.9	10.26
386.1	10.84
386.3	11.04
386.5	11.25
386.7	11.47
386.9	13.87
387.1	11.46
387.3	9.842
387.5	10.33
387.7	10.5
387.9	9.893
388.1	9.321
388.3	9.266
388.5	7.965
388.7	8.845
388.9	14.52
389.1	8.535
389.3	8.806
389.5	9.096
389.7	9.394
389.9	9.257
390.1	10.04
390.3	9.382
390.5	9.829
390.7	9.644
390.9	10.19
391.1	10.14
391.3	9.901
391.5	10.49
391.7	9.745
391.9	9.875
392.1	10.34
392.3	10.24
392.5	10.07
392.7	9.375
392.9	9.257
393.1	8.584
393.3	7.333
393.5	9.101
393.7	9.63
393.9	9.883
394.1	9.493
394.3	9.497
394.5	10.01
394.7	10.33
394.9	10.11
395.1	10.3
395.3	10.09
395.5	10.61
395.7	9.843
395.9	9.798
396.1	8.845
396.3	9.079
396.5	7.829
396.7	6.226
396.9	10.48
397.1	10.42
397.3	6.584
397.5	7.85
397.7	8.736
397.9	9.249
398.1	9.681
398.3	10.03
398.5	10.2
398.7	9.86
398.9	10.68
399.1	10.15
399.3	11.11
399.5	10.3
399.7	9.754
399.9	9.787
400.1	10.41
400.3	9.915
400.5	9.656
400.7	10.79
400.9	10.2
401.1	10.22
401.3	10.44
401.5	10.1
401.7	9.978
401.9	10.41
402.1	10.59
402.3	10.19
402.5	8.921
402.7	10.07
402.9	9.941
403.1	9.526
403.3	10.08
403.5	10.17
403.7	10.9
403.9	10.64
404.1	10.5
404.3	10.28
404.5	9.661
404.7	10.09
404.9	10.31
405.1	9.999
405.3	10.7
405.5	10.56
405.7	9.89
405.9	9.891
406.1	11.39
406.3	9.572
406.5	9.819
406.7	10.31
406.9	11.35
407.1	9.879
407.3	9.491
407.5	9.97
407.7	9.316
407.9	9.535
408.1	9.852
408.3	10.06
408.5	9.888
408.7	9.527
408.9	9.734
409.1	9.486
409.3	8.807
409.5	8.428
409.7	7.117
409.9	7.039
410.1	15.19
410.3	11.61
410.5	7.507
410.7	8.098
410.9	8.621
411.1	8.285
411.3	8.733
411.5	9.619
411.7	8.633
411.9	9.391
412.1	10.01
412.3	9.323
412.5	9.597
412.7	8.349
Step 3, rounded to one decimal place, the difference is -13.2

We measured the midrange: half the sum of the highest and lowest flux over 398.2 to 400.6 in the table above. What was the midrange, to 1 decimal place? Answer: 10.4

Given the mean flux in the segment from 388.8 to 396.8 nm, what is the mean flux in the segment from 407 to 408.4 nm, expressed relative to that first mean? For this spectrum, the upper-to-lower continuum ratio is 1.01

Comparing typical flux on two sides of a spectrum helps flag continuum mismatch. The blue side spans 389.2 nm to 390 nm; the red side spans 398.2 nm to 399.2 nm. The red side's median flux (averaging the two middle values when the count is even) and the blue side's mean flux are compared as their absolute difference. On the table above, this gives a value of 1.0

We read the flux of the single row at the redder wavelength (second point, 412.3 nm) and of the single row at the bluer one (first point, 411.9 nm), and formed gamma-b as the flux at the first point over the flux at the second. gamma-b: 1.01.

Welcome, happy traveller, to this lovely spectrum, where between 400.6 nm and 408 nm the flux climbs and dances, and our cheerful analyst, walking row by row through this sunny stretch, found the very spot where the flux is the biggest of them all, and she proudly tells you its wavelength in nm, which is 406.1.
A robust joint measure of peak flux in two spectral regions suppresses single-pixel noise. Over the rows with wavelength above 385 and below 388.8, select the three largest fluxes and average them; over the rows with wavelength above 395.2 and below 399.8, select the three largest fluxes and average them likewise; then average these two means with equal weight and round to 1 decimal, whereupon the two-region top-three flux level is 11.5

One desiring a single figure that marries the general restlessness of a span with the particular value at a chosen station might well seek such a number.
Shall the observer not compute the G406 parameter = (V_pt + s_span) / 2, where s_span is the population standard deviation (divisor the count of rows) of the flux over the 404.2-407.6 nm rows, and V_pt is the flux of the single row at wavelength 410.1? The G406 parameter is 7.9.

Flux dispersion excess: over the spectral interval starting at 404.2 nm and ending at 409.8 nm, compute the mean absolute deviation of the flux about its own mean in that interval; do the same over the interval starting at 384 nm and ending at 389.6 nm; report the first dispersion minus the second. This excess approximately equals -0.5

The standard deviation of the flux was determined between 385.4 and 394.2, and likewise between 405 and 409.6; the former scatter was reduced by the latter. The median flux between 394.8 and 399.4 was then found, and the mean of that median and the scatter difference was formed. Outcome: 5.23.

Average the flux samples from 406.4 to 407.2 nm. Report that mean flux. 10.3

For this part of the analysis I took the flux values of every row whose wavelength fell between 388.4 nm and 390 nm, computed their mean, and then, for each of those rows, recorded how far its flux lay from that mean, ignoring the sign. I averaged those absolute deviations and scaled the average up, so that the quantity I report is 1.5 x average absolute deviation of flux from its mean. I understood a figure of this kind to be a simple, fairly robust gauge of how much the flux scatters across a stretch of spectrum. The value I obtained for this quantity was 1.86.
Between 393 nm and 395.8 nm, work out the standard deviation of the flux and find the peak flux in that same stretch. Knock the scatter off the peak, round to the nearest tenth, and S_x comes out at 9.8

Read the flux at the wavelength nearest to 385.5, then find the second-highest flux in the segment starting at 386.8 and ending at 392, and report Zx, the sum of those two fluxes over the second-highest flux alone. 1.80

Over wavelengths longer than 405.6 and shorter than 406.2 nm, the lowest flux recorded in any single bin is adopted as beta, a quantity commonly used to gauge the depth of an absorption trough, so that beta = 9.89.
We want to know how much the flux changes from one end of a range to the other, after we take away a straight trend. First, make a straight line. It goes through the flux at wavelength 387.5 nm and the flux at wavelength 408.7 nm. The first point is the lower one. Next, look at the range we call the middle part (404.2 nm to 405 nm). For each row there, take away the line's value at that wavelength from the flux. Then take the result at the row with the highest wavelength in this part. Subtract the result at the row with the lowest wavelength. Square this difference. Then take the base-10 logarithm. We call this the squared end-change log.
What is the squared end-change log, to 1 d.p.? -2.6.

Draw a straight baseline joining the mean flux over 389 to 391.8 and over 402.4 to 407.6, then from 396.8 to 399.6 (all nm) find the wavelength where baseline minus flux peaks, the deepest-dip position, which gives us 397.3 nm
